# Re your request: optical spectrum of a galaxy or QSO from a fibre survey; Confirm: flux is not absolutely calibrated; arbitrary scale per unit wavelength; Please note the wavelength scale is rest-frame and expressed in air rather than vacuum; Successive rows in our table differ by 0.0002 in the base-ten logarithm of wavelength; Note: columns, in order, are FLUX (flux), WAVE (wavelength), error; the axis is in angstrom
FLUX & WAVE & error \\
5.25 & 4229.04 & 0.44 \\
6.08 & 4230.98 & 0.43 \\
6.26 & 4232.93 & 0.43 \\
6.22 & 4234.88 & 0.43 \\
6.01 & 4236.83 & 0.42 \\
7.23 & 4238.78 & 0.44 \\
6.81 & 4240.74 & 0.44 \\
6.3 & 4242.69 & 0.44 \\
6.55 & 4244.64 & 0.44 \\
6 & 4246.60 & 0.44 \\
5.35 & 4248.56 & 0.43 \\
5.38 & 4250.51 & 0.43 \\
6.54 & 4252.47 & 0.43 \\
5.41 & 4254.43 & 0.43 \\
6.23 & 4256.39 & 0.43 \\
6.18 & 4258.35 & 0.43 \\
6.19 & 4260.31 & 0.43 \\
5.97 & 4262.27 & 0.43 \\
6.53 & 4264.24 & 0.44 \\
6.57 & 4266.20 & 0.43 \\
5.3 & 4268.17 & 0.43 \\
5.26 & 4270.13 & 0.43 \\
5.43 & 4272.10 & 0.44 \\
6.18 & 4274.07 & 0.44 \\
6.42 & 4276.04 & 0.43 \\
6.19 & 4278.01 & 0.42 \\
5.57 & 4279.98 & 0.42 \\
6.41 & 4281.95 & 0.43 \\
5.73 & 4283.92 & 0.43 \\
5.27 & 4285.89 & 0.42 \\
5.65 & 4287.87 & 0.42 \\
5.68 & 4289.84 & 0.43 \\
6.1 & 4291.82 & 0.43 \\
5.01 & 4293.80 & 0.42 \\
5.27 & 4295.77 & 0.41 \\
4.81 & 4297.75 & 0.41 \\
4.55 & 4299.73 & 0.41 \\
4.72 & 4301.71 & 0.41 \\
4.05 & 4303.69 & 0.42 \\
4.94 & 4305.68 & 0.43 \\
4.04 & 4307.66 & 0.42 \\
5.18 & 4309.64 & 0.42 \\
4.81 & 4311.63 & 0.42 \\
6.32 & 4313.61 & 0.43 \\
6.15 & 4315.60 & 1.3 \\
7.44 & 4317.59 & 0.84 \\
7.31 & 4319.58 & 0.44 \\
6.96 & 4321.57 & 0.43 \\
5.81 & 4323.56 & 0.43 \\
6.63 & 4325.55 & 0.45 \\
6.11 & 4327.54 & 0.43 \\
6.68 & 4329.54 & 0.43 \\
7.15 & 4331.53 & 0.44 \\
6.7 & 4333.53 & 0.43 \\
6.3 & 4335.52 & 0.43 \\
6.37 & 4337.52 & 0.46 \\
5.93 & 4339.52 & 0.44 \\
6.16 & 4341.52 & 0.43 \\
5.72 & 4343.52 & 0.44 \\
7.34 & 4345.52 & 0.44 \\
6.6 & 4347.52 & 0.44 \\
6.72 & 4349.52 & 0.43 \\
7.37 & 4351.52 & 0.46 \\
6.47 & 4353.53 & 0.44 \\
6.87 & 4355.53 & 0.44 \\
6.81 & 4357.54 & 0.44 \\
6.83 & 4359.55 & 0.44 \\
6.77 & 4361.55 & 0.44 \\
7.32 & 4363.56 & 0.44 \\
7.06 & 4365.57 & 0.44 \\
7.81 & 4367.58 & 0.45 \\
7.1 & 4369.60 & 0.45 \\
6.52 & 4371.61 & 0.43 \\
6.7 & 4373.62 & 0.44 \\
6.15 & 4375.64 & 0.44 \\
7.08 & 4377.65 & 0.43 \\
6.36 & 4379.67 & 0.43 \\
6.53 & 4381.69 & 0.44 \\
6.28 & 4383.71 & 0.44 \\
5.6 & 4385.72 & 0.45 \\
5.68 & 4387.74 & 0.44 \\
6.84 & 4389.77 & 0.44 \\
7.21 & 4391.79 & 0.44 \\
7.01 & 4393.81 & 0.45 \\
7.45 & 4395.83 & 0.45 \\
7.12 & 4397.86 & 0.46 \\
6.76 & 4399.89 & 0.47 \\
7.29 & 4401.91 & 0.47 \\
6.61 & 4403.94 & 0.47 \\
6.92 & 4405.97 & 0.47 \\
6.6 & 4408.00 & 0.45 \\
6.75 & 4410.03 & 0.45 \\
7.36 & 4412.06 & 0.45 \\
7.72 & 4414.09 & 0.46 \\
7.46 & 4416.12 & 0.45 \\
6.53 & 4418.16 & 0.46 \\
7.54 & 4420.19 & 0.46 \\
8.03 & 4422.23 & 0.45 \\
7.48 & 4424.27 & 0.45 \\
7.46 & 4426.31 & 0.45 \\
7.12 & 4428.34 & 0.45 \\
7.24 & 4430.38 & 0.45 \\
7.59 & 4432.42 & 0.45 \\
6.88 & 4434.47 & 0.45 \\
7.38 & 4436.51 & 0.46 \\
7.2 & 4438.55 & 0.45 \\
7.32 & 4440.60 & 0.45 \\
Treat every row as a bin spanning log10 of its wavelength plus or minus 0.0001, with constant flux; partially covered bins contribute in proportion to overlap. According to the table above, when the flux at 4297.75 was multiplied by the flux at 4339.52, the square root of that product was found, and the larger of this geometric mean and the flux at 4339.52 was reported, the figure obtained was 5.9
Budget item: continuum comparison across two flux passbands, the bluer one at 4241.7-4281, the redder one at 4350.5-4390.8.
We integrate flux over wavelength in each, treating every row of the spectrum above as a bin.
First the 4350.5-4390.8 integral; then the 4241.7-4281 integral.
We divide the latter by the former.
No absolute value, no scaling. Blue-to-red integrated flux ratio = 0.87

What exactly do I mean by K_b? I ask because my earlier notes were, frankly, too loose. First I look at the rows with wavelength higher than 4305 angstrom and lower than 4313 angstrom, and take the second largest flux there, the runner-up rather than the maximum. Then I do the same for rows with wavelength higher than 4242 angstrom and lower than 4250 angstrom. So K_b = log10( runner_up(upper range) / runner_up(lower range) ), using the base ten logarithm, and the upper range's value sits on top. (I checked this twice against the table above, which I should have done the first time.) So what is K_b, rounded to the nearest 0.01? -0.11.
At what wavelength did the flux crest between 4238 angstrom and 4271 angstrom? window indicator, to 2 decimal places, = 4238.78 angstrom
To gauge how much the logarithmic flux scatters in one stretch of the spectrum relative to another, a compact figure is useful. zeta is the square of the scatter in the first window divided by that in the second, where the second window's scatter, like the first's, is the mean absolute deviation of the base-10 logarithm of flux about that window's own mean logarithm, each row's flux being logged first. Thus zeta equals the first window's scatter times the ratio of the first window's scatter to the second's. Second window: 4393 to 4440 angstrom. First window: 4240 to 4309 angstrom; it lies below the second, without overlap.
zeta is 0.11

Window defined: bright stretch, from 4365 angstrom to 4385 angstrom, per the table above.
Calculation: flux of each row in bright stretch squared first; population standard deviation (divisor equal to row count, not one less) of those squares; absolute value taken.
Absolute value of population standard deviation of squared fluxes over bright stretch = 6.6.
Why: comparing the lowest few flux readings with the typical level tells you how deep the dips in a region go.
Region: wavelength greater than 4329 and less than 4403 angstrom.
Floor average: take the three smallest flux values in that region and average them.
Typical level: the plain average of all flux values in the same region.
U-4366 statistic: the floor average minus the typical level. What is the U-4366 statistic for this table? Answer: -1.1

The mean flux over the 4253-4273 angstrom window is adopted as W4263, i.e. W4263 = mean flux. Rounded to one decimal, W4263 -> 5.9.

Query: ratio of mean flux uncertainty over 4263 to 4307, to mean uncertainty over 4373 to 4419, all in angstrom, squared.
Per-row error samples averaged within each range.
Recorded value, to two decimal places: 0.89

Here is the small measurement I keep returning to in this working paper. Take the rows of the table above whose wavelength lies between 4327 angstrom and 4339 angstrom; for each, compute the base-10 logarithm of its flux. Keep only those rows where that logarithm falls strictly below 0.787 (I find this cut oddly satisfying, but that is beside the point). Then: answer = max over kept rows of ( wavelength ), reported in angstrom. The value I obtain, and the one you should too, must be 4327.54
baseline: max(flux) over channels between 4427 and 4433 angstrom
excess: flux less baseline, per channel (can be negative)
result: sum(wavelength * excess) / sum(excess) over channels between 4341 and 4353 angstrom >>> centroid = 4345.0 angstrom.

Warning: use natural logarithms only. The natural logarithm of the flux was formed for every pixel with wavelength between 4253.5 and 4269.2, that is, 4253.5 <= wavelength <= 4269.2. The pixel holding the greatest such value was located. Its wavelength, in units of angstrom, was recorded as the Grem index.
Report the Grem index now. 4266.20 angstrom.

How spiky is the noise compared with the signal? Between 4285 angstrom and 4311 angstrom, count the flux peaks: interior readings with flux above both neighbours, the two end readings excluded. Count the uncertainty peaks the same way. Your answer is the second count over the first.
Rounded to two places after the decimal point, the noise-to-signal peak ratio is 0.25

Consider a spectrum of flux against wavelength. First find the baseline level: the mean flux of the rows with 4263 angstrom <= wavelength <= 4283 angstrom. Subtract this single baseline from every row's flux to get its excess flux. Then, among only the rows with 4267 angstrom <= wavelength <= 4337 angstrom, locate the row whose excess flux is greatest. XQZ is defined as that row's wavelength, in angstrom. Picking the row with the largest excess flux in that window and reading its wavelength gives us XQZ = 4317.59 angstrom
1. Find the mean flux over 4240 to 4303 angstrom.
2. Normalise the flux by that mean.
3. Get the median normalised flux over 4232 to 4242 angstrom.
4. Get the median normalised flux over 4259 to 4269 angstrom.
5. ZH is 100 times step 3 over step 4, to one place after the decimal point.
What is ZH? 101.1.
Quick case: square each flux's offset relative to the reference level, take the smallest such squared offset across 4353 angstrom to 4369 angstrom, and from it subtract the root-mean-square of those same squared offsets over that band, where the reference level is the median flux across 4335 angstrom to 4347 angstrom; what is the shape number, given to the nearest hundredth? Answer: -0.98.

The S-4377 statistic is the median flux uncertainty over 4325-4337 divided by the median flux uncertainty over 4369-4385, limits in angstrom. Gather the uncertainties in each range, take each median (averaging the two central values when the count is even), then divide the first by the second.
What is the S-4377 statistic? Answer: 0.98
